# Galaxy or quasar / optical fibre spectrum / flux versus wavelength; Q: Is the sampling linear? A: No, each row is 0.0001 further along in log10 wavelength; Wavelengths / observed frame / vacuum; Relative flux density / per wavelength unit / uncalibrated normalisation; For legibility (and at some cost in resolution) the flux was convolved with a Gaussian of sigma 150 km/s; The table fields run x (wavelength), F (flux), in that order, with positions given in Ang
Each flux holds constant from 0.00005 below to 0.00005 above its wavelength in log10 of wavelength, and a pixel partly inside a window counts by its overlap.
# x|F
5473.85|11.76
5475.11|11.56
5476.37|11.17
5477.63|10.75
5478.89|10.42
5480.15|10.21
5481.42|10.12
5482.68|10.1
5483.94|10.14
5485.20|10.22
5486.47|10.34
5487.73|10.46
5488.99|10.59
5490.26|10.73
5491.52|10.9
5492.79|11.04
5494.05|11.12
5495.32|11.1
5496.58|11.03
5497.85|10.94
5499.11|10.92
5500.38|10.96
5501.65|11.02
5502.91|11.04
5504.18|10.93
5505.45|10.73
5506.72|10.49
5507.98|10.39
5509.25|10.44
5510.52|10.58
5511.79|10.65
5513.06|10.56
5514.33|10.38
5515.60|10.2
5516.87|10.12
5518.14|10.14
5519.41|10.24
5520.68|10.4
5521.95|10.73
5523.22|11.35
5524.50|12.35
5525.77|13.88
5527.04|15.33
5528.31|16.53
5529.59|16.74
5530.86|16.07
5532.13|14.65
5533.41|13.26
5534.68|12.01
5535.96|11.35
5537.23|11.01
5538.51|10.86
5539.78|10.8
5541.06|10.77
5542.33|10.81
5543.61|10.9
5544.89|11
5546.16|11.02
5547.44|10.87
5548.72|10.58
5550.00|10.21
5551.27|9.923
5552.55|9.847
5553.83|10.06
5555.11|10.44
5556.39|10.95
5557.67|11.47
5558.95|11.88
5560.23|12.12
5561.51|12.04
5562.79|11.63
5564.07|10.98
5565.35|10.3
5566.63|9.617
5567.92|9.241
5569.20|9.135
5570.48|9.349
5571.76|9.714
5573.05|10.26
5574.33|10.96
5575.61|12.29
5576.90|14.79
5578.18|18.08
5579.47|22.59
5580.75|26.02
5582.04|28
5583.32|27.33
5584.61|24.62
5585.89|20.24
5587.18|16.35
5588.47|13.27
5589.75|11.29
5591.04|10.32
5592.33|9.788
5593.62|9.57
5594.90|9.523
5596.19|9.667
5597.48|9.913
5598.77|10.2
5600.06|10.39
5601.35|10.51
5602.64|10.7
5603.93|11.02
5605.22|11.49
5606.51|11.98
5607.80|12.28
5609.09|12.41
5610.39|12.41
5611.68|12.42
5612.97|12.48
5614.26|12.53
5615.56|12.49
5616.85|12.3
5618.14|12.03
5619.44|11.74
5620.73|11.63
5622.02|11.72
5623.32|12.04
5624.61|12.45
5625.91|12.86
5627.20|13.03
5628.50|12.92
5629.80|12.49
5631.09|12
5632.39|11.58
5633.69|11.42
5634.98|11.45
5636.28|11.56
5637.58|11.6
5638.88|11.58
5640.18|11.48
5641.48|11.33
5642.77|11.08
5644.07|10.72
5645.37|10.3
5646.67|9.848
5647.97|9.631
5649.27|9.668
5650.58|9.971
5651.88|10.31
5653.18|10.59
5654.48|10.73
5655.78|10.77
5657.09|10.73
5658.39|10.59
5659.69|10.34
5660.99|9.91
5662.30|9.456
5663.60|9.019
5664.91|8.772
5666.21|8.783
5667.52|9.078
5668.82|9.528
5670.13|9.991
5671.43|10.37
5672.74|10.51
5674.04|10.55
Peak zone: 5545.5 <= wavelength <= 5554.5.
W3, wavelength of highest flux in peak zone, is 5546.16 Ang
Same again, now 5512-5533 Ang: 5529.59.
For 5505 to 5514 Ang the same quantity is 5505.45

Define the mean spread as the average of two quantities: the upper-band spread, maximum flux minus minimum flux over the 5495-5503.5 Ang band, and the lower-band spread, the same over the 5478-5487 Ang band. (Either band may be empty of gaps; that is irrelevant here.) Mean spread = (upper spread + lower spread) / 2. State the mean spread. 0.25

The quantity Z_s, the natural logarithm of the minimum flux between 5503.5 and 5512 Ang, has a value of 2.34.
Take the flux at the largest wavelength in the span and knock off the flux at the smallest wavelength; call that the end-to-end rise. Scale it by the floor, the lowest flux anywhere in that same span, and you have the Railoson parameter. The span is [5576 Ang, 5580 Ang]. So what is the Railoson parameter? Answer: 0.53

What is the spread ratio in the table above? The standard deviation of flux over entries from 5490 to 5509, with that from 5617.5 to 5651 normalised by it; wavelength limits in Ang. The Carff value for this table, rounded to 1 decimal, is 4.5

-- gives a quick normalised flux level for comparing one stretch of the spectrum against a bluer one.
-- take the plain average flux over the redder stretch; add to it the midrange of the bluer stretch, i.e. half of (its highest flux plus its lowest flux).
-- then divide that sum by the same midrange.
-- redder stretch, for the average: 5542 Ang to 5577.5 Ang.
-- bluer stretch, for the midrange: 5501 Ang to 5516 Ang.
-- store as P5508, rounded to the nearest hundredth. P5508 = 2.02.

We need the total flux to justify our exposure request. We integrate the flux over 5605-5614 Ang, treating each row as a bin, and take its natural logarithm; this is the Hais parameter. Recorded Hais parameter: 4.70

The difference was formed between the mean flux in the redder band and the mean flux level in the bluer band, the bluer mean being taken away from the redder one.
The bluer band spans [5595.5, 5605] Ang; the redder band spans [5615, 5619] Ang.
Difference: 1.9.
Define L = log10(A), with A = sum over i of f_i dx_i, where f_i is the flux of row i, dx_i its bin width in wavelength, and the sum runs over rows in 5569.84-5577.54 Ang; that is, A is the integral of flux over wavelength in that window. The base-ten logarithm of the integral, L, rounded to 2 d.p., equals 1.94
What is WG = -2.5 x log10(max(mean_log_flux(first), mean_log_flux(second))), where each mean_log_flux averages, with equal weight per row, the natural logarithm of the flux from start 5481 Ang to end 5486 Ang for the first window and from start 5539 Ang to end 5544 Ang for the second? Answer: -0.94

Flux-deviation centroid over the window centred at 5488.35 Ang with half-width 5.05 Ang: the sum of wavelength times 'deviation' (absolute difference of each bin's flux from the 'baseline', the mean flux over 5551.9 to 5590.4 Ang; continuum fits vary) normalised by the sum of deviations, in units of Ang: 5488.1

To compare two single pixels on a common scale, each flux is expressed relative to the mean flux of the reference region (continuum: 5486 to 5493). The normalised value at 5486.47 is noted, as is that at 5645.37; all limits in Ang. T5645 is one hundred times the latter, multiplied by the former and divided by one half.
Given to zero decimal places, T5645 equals 187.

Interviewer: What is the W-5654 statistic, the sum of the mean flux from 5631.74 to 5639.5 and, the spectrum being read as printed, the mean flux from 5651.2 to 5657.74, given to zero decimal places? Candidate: 22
